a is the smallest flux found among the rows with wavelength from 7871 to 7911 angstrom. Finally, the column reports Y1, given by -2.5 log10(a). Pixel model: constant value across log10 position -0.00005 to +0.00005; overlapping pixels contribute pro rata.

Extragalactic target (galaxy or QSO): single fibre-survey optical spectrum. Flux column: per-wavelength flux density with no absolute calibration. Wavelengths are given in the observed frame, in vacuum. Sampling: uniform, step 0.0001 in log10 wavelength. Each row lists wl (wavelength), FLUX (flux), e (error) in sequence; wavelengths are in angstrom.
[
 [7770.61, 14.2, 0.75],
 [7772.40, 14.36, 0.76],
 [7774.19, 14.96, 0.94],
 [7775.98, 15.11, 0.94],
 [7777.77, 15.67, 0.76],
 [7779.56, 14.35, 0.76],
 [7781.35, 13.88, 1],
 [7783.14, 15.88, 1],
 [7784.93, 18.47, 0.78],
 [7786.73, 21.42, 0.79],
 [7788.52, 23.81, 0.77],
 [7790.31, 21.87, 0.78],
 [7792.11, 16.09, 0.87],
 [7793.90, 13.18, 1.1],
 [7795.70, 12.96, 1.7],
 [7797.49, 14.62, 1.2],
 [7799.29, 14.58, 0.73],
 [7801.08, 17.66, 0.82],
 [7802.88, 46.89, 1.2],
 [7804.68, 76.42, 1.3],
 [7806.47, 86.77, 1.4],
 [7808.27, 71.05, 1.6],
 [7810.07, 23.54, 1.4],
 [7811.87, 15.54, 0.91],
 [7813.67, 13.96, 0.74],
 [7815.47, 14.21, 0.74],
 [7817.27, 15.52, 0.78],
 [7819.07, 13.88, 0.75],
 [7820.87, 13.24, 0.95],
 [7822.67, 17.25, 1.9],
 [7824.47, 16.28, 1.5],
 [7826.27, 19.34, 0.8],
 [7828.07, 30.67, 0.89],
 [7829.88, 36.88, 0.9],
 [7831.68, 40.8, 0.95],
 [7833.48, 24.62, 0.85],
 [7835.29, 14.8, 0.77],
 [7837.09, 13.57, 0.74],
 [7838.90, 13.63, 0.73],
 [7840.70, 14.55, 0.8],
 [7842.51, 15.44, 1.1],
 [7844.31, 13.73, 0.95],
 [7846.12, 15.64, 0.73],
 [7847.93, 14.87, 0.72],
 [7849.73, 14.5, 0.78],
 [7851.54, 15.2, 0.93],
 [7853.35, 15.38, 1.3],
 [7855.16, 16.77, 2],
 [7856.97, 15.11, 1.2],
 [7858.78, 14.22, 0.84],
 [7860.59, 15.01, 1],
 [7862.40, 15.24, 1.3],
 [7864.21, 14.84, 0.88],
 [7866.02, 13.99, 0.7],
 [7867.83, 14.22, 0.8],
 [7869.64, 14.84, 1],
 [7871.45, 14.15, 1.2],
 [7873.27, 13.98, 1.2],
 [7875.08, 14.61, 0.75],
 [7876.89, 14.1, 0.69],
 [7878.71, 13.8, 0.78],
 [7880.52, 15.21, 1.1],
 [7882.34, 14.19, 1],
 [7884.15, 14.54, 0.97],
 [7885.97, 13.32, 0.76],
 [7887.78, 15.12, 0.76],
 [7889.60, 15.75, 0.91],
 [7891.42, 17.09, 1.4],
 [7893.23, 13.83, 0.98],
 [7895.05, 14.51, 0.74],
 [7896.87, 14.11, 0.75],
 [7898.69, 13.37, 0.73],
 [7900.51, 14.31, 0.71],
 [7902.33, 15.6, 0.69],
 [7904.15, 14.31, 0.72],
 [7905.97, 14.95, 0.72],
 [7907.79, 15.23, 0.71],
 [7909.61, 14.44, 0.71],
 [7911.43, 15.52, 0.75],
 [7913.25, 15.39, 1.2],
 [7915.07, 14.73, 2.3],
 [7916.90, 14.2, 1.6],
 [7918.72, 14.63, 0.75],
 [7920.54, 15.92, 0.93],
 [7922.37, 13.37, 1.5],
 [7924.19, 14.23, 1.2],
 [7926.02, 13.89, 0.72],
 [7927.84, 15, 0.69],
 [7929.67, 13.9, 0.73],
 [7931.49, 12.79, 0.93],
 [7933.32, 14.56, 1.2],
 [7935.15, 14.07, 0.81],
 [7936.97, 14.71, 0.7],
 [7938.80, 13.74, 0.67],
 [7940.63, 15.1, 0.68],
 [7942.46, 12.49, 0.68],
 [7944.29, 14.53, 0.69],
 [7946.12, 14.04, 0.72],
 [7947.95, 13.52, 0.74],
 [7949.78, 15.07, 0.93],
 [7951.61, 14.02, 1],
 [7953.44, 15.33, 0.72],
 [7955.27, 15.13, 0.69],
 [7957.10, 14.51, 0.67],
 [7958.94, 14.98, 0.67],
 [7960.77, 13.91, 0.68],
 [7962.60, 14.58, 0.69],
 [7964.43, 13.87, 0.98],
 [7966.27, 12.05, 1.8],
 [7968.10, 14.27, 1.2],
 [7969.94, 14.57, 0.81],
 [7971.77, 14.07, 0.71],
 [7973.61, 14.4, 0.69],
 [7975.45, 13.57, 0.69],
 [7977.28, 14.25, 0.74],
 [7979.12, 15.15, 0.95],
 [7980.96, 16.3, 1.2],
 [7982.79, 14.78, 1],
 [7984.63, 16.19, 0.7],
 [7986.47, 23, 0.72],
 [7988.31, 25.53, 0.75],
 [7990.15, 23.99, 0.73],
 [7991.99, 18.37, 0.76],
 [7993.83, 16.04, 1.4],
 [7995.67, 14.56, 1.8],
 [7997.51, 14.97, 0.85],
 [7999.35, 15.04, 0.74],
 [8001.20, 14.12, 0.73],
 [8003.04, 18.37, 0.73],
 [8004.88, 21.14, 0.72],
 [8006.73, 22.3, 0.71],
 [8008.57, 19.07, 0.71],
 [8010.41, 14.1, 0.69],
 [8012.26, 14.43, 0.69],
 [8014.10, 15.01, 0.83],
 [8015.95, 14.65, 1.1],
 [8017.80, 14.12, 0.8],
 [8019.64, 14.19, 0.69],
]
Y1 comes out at -2.81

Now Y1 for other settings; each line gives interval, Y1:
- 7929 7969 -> -2.70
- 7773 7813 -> -2.78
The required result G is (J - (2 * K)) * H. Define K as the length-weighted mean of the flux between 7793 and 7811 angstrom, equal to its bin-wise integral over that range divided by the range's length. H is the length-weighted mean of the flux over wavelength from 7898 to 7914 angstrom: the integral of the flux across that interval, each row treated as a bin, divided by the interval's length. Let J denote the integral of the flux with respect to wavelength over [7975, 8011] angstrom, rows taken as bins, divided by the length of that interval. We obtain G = -857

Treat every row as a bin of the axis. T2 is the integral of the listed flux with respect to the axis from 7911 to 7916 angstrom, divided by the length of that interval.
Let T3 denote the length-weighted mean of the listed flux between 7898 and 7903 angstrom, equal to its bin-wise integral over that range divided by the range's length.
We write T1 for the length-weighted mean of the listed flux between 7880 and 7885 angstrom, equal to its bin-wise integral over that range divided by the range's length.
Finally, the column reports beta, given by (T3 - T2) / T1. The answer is -0.05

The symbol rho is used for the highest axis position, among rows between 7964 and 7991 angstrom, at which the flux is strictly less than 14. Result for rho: 7975.45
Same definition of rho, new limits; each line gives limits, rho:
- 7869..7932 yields 7931.49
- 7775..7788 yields 7781.35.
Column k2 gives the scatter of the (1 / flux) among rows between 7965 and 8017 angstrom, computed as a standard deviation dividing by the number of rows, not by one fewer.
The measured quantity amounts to 0.011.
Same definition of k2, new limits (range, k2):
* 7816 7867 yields 0.014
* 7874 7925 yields 0.004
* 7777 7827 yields 0.019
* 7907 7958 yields 0.004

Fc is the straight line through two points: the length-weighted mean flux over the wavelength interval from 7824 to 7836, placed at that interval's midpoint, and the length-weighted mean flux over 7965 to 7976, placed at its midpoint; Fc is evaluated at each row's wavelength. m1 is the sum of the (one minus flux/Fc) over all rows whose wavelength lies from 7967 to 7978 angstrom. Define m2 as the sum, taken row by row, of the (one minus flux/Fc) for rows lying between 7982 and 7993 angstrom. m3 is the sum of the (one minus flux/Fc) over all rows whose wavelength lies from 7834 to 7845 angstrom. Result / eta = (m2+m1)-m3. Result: -6.9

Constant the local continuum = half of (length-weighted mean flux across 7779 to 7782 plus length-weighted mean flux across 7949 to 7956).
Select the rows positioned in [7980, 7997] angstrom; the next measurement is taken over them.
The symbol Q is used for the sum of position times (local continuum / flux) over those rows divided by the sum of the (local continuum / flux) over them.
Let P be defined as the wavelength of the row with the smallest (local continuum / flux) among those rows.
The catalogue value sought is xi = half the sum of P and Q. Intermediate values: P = 7988.31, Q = 7988.3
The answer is 7988.3 angstrom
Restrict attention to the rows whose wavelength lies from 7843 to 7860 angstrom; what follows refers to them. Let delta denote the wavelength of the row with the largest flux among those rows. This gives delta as 7855.16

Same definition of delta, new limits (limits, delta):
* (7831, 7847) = 7831.68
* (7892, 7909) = 7902.33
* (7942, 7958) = 7953.44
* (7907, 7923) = 7920.54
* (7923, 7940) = 7927.84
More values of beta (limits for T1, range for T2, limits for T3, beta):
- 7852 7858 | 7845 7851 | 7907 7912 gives 0.00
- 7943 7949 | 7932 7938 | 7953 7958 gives 0.05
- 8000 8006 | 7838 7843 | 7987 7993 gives 0.45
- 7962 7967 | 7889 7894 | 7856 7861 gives -0.06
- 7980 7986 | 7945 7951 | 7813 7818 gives 0.02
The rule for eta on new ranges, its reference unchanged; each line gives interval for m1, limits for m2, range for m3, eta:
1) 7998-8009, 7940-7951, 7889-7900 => -5.3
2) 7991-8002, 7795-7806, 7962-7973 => -2.5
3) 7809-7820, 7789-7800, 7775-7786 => 2.4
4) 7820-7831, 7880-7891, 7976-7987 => 4.8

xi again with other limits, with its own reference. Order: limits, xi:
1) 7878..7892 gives 7888.1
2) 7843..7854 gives 7847.4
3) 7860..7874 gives 7864.7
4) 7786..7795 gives 7789.7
